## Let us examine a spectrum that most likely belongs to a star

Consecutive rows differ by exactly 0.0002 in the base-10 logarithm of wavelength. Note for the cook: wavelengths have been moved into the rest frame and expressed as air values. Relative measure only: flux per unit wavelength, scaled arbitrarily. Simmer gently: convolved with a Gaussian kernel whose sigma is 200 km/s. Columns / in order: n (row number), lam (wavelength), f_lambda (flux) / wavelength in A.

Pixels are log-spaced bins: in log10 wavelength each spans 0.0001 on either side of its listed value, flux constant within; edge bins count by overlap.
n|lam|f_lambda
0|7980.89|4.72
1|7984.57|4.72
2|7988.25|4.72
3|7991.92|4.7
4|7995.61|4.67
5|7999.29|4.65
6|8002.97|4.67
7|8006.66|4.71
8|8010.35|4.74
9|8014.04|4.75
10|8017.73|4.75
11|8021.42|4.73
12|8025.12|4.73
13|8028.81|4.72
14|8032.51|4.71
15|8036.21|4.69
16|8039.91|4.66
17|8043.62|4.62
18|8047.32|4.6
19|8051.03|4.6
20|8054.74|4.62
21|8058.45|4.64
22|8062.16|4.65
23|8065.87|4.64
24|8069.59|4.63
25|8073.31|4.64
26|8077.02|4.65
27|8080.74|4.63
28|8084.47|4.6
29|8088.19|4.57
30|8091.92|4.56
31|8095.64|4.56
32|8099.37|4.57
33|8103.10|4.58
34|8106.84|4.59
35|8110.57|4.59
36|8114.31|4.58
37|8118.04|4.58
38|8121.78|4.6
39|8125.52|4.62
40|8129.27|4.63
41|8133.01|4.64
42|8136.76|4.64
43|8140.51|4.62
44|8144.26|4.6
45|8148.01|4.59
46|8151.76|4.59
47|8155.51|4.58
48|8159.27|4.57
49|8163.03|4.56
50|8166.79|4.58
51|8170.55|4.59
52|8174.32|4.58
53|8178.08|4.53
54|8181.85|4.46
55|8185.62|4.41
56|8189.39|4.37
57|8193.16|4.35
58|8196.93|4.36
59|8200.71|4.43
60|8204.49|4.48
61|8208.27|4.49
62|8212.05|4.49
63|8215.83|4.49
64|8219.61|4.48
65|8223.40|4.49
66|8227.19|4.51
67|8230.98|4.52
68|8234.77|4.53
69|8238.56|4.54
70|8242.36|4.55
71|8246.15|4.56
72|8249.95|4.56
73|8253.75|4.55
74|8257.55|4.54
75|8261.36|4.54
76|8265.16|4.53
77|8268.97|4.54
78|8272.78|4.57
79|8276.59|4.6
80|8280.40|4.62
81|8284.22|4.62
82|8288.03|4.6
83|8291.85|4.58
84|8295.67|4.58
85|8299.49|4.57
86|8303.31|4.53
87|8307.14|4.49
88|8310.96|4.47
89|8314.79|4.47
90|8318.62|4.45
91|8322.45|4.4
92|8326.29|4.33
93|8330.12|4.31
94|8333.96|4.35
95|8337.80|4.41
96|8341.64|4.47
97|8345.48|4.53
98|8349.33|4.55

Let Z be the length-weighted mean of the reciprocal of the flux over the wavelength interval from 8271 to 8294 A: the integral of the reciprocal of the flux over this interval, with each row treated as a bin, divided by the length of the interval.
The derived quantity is 0.217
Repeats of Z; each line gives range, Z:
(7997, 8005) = 0.215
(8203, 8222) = 0.223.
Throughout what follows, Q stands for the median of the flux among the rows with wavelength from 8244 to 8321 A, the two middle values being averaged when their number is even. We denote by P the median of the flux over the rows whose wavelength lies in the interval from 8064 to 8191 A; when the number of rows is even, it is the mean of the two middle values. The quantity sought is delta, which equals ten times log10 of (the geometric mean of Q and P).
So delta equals 6.60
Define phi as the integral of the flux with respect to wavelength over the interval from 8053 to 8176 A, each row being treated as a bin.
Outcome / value 566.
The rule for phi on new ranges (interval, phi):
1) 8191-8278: 392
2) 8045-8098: 245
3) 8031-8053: 102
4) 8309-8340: 136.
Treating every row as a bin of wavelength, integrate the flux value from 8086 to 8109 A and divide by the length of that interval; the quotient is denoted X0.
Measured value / 4.57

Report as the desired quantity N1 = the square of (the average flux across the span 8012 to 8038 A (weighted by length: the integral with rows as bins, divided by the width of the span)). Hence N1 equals 22.3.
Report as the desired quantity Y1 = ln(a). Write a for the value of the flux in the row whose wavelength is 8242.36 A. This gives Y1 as 1.52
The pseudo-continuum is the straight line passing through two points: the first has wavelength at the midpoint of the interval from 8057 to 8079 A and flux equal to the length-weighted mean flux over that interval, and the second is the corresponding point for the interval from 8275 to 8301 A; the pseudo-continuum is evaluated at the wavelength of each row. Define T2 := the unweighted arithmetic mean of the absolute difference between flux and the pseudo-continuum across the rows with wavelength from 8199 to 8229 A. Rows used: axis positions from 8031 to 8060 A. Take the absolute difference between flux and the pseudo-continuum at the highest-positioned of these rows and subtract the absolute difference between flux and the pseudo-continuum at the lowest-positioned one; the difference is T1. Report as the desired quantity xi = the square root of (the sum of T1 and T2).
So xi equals 0.27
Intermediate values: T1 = -0.054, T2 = 0.129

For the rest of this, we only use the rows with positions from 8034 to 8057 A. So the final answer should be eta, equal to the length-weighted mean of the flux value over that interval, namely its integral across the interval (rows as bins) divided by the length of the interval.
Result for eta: 4.63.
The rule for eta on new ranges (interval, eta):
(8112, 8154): 4.61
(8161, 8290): 4.52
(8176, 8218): 4.44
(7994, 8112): 4.65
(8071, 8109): 4.60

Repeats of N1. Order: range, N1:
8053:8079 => 21.5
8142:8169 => 21.0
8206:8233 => 20.2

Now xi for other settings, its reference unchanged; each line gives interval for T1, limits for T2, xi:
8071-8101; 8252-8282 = 0.33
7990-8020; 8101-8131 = 0.30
